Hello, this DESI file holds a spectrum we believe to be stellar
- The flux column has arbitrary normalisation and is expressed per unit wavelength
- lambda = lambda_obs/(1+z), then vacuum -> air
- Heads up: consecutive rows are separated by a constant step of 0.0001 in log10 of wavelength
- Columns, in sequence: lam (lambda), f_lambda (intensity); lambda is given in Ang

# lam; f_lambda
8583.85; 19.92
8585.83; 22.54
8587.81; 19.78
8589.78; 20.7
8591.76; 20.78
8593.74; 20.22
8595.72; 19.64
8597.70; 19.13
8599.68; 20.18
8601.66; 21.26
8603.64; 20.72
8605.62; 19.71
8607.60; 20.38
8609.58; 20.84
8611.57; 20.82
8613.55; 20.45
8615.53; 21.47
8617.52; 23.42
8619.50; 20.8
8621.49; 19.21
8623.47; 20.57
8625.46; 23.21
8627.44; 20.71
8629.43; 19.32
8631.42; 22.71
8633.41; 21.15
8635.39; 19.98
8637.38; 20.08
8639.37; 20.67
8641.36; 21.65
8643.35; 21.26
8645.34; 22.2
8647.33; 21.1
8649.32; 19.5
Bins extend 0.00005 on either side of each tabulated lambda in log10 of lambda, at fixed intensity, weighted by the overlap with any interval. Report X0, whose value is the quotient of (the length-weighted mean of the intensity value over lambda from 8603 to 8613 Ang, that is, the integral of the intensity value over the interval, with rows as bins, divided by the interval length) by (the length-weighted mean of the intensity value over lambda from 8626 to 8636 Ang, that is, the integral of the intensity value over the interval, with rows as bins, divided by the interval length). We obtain 0.98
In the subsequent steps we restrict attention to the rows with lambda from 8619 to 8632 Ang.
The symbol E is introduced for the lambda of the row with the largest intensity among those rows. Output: 8625.46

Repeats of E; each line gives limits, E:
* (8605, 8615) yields 8609.58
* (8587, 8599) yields 8591.76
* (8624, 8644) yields 8625.46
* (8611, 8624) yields 8617.52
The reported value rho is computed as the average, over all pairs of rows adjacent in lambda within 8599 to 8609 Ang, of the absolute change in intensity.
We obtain 0.8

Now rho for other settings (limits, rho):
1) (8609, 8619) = 0.8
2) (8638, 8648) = 0.9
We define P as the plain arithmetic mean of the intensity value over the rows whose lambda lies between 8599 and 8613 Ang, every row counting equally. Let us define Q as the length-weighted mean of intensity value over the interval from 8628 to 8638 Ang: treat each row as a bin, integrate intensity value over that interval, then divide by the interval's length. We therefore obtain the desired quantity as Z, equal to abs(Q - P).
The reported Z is 0.1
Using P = 20.6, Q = 20.7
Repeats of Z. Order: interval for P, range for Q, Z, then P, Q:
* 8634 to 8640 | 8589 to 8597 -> 0.0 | 20.2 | 20.3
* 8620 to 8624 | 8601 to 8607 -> 0.6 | 19.9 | 20.5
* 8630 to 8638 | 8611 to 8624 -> 0.0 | 21.0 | 21.0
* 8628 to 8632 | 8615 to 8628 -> 0.3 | 21.0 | 21.4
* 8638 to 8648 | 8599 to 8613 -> 0.8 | 21.4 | 20.6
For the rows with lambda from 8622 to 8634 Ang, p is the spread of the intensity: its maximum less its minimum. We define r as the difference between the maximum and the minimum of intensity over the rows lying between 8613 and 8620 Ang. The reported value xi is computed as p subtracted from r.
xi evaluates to -0.9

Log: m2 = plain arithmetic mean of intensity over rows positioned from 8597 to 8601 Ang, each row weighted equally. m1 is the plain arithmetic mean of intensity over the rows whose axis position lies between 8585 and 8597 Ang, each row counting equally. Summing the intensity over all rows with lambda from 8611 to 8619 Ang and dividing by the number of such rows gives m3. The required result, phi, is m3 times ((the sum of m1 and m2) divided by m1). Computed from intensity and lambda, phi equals 42.1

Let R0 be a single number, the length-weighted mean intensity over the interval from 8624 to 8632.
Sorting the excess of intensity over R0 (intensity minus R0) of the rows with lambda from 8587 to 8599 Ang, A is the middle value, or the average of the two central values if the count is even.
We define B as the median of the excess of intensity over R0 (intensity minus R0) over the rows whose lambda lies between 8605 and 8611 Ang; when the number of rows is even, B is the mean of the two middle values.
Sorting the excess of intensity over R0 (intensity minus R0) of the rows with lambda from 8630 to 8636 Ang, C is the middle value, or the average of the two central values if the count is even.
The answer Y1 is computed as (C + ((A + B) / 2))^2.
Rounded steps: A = -1.36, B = -1.0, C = -0.21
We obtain 1.91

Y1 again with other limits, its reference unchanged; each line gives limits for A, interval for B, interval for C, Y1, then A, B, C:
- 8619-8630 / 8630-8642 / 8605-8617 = 1.72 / -0.72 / -0.5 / -0.73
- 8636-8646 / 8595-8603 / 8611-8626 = 1.76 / -0.10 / -1.5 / -0.55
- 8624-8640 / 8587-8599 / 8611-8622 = 2.45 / -0.67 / -1.4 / -0.55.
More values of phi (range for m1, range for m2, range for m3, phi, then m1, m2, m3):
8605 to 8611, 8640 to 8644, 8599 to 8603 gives 42.6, 20.3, 21.5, 20.7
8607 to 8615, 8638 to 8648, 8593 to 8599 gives 40.0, 20.6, 21.4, 19.7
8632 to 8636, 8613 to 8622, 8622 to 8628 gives 43.5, 20.6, 21.1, 21.5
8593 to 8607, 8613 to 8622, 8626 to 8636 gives 42.5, 20.1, 21.1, 20.8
